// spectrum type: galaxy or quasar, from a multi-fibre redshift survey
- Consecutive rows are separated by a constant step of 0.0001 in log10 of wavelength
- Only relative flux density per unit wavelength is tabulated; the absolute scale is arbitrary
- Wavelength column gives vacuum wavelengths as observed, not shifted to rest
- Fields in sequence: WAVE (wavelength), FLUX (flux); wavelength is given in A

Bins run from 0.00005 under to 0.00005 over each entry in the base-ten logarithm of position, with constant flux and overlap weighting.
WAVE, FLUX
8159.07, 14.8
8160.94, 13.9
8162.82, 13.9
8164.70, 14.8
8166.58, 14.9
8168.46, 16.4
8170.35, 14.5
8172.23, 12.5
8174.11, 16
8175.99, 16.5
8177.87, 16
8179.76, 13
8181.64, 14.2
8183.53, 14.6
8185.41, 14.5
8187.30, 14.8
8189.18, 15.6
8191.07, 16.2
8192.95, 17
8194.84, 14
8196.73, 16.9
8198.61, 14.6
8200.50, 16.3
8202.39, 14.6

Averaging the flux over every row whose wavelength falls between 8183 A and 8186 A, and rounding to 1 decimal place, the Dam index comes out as 14.6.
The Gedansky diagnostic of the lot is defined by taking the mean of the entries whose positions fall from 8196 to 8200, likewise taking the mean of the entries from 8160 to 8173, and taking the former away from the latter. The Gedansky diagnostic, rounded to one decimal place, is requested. -1.3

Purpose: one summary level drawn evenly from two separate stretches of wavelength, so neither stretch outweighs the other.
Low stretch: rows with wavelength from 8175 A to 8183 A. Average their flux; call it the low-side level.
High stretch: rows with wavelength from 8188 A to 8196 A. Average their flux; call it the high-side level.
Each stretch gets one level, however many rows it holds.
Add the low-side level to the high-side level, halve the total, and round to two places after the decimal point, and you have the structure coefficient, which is 15.31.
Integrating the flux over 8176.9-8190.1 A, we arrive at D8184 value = 194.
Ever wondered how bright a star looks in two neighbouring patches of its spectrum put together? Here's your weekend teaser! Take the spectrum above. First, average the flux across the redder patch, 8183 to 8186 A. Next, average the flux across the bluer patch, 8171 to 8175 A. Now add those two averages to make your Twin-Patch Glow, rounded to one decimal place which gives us 28.8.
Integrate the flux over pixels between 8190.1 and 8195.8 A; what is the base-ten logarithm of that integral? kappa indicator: 1.95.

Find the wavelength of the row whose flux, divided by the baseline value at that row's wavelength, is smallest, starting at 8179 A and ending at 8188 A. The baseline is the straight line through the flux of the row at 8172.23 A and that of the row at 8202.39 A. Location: 8179.76 A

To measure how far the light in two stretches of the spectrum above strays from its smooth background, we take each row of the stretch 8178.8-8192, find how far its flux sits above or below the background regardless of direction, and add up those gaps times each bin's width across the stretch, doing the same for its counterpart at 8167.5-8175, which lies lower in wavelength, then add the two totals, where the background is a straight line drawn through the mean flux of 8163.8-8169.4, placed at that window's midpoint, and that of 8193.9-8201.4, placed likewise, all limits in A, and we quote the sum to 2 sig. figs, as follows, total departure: 23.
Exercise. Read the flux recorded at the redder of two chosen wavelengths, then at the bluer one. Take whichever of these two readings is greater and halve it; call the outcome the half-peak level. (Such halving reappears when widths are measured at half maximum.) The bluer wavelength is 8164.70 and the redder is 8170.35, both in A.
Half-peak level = 7.40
